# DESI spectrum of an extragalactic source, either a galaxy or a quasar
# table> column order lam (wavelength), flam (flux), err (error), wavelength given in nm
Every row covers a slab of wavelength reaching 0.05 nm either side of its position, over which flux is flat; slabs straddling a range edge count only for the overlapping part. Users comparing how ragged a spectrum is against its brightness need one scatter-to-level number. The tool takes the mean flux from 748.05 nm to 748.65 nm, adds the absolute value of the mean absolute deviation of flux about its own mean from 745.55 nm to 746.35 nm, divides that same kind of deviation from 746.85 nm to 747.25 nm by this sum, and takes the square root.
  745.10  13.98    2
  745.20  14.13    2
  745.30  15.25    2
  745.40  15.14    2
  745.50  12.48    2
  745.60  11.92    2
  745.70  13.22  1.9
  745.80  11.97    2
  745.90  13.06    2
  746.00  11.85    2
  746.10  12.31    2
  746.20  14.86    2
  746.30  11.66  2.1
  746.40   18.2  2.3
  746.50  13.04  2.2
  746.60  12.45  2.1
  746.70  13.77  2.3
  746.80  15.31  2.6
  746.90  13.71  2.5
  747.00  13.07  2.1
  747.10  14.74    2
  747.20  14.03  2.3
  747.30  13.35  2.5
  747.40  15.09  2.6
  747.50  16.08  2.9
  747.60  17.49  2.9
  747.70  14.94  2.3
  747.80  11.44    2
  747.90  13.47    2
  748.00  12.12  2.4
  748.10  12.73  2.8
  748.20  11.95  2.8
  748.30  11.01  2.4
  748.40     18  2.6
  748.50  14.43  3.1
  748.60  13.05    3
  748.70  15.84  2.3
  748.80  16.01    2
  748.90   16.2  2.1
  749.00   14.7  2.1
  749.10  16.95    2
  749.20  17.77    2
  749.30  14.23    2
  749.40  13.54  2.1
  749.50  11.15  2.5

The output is 0.186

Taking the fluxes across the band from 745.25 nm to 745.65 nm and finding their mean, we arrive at 13.7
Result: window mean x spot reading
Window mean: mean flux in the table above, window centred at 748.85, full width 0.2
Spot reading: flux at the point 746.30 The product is 188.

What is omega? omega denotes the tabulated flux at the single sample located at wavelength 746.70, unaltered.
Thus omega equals 13.77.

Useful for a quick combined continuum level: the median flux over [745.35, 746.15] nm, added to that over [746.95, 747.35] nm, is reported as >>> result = 26.1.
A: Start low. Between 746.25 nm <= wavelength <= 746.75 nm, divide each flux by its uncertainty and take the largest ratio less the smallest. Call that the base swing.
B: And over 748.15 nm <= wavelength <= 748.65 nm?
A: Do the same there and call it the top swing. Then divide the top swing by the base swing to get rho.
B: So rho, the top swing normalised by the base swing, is 1.1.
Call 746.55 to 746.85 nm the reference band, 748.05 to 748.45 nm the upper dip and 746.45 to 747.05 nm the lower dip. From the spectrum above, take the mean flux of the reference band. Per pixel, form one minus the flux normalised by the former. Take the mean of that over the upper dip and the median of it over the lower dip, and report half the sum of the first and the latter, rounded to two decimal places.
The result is 0.03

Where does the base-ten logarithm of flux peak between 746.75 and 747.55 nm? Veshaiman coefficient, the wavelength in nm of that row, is 747.50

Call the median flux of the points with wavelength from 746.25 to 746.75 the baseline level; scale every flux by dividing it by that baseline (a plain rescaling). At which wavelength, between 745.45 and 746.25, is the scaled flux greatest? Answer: 746.20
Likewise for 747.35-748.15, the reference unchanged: 747.60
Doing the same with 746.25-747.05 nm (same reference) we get 746.40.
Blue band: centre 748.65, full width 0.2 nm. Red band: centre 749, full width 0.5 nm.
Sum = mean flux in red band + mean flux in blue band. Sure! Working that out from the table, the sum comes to 30.8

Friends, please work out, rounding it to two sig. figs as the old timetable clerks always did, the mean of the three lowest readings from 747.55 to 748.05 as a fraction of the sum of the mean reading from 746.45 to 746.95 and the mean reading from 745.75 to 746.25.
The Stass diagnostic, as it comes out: 0.47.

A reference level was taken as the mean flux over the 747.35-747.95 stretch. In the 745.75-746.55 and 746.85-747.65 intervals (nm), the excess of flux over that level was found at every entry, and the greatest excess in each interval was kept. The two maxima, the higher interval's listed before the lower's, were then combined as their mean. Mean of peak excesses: 3.1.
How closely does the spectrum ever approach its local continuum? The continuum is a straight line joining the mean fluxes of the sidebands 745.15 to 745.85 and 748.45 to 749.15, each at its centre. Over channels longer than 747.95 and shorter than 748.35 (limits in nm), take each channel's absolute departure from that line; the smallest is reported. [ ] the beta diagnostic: 2.2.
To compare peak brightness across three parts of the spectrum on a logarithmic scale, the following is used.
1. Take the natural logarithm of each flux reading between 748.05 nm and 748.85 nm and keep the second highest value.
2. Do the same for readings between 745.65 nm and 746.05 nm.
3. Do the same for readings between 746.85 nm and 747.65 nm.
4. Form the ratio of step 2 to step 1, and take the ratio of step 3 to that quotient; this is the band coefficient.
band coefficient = 3.00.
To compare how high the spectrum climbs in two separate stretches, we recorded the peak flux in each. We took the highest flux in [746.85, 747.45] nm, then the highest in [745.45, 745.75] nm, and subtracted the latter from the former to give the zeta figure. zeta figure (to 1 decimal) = 1.9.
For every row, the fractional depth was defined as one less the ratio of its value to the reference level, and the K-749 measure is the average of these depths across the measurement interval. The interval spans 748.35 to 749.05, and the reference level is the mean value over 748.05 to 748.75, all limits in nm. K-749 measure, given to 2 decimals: -0.12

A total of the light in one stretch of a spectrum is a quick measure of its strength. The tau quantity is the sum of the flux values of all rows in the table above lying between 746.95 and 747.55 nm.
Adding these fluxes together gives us 86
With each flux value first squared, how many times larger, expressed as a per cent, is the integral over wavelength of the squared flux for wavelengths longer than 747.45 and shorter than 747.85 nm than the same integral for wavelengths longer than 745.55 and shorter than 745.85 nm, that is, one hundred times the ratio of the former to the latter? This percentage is 200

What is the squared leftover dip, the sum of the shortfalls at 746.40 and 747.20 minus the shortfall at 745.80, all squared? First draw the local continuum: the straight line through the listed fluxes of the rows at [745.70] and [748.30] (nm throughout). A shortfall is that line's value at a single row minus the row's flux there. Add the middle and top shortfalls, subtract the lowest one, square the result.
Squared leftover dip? 78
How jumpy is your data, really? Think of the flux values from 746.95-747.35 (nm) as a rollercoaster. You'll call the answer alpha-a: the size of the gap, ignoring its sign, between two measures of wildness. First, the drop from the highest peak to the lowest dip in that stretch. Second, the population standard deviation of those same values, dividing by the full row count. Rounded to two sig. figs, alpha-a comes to 1.0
